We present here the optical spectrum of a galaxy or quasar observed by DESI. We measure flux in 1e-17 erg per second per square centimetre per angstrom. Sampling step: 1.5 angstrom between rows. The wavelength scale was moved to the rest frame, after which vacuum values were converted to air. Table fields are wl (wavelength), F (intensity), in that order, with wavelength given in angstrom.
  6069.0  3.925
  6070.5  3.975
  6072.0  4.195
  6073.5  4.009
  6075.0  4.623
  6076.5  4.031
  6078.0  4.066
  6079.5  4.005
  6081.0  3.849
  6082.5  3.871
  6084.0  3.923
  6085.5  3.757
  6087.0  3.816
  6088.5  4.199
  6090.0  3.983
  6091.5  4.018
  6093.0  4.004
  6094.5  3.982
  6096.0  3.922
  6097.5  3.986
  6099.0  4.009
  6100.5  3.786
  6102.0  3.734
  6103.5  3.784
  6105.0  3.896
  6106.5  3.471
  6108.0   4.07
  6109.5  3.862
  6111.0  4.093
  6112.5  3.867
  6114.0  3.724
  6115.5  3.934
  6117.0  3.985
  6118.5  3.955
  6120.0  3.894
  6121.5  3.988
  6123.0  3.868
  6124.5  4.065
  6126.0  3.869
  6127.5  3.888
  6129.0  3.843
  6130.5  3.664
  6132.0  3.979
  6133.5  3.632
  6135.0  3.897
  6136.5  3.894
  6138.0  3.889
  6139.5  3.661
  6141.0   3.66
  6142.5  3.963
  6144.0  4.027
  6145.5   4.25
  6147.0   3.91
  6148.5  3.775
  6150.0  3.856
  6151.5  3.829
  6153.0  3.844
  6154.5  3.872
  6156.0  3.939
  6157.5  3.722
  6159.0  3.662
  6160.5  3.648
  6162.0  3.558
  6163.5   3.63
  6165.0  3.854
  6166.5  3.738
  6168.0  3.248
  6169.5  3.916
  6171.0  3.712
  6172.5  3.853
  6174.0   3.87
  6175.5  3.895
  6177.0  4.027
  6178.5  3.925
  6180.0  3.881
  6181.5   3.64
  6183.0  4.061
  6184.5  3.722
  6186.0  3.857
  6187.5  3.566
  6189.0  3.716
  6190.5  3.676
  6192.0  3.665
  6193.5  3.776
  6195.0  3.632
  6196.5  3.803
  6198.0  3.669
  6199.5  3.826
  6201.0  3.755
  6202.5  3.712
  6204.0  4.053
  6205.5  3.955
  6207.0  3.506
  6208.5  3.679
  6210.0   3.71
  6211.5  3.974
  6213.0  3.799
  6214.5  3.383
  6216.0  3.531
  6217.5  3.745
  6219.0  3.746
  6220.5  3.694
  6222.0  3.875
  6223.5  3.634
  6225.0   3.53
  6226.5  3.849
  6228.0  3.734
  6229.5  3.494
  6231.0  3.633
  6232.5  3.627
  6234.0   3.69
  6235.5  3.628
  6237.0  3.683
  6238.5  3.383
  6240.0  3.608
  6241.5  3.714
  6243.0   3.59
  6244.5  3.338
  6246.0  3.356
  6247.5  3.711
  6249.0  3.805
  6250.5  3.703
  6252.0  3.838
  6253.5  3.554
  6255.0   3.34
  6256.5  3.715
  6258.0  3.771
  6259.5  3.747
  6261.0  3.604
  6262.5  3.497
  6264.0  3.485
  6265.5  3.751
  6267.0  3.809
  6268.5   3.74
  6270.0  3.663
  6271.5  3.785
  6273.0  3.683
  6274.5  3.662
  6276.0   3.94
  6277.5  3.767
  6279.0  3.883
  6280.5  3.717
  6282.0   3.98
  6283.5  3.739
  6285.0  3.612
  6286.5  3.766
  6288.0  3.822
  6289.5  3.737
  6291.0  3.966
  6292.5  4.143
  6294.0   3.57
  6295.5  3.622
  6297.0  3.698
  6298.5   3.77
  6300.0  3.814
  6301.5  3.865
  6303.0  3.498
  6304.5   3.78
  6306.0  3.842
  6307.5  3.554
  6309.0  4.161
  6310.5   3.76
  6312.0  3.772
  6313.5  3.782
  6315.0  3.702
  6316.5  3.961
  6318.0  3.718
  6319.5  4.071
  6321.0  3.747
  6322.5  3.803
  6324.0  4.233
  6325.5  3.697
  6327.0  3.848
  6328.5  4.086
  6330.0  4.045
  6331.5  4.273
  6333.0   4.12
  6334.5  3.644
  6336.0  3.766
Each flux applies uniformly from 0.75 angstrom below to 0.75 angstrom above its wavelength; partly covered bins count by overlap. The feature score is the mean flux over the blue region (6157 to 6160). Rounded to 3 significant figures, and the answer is 3.69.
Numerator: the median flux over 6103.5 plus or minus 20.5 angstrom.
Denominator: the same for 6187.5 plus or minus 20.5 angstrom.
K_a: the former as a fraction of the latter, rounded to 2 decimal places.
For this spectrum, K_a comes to 1.04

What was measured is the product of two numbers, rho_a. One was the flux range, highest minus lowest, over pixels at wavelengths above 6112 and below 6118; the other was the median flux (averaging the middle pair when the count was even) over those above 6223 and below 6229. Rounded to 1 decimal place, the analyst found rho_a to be 1.0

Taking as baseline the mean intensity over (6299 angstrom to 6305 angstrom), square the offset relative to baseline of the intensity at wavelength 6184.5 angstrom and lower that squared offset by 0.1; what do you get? -0.10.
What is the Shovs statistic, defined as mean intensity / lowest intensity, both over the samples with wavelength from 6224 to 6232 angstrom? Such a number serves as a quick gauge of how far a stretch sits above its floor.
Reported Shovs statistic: 1.04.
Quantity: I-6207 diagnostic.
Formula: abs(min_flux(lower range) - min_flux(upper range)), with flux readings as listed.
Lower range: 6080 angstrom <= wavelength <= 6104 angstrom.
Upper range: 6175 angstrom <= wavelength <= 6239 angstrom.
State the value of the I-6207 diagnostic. 0.35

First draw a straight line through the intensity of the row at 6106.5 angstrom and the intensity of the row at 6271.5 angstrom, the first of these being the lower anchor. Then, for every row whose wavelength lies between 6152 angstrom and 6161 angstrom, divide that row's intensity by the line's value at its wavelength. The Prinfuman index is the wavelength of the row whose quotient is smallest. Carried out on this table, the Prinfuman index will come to 6160.5 angstrom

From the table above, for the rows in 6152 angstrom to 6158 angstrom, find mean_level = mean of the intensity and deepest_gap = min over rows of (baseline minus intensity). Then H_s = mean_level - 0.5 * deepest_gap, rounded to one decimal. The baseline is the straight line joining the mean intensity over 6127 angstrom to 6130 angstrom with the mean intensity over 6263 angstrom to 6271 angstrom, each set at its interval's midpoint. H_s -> 3.9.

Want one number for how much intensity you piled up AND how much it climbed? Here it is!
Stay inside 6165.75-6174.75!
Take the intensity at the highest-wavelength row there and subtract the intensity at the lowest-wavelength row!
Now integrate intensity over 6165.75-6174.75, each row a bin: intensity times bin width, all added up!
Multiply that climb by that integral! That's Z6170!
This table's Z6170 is 4.4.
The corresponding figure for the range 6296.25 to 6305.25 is 2.8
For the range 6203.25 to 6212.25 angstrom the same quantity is -2.7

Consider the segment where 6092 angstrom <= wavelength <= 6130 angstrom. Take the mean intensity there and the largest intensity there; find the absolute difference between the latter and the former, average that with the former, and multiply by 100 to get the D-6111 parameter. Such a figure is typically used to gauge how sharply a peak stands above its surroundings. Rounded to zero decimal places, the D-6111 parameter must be 205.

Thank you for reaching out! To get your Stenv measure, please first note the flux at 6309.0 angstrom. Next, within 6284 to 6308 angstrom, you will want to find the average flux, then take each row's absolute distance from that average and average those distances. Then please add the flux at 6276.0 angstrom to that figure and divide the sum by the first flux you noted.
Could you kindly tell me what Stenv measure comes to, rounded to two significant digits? 0.98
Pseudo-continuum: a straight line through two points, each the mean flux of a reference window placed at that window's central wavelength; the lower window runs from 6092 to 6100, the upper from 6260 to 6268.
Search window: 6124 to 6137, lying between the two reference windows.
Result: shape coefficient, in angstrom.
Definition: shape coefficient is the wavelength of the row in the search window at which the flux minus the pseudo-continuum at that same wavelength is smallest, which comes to 6133.5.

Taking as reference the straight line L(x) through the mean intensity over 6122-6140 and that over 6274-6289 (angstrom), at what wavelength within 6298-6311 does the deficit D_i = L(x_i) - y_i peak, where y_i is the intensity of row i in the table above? 6303.0 angstrom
